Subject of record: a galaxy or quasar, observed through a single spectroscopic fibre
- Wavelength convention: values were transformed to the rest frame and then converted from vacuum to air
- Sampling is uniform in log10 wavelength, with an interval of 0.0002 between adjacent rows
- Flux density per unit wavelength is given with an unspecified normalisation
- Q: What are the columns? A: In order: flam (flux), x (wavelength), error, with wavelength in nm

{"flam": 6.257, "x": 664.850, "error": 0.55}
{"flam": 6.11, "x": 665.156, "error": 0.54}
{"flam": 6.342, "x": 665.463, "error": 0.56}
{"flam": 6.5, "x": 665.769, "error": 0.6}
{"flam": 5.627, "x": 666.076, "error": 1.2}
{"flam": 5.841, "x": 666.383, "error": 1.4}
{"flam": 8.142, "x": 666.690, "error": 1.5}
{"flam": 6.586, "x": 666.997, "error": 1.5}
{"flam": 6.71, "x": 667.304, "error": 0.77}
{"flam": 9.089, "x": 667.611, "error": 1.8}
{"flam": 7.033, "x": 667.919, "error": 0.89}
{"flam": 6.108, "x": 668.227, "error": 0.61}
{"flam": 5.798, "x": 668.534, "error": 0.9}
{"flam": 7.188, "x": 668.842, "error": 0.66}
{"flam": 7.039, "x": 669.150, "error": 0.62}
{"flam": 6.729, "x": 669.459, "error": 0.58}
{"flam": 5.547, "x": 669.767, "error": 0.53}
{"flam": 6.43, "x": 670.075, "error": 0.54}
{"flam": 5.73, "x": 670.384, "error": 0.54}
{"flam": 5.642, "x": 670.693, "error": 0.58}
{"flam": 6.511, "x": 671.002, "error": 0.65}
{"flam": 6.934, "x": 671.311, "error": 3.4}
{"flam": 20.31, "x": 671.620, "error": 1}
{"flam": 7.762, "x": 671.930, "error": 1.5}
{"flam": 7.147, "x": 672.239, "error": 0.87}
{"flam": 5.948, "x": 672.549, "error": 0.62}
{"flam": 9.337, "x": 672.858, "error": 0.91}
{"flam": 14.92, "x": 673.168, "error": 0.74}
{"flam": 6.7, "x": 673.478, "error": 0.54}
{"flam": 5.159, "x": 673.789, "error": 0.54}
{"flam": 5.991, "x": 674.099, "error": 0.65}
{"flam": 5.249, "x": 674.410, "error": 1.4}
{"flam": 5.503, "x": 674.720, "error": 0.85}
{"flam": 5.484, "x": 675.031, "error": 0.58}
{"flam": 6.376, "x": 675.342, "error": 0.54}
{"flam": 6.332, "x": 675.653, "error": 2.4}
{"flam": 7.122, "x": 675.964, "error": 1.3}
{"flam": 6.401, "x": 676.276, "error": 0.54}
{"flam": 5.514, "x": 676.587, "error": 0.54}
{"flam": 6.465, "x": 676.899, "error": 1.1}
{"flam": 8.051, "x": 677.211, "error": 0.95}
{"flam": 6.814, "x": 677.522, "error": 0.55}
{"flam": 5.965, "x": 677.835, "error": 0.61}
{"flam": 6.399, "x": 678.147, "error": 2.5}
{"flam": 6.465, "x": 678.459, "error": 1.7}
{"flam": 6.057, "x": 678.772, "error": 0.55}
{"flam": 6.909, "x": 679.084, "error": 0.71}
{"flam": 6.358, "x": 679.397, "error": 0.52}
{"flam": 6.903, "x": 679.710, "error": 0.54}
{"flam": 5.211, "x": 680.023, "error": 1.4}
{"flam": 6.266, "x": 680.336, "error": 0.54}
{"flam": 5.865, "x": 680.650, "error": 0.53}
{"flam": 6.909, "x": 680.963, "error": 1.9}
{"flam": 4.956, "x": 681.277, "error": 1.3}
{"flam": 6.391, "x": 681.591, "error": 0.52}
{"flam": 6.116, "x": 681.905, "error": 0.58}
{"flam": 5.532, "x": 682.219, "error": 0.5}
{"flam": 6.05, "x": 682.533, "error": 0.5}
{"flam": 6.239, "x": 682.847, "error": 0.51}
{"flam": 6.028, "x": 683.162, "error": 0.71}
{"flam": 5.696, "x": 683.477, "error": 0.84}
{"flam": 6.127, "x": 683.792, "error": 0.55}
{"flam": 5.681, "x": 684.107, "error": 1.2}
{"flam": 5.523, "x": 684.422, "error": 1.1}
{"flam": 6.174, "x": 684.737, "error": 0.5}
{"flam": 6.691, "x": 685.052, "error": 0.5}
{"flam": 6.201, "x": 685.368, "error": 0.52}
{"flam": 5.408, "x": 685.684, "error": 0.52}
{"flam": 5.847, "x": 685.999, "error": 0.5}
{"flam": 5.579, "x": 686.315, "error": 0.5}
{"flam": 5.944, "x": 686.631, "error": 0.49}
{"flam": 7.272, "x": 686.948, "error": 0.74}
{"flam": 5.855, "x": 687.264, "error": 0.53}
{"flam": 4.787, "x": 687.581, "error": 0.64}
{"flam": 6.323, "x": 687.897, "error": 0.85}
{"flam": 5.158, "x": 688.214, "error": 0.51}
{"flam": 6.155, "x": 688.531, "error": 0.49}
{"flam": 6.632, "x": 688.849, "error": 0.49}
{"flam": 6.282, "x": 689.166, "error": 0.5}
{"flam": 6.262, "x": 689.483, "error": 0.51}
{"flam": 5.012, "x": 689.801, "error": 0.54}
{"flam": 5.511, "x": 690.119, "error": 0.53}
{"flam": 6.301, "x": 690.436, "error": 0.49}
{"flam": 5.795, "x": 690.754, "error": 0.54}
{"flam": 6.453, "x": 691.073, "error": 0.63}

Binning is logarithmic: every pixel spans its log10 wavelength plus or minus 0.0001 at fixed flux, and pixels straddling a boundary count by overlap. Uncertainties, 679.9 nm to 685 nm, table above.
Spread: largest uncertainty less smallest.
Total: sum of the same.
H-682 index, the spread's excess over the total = -11.8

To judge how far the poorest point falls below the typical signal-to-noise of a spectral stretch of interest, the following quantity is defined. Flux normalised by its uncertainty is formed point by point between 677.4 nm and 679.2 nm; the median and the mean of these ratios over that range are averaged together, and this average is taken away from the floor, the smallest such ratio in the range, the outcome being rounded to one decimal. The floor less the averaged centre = -6.4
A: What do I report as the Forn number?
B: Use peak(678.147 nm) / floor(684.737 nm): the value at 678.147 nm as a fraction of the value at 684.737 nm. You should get 1.04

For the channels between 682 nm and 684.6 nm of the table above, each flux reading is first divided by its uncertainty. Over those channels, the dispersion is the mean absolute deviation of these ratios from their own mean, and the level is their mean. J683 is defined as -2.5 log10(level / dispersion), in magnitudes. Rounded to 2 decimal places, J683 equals -1.31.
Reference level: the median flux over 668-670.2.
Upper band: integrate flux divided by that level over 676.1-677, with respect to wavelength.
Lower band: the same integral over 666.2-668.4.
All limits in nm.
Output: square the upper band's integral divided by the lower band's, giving 0.1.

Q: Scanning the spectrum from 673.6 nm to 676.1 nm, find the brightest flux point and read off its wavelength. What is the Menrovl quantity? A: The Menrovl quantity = 675.964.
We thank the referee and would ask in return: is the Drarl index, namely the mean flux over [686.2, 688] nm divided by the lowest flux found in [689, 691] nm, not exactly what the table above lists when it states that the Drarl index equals 1.19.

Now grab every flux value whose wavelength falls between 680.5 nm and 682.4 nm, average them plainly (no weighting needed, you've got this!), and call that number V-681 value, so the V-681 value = 6.0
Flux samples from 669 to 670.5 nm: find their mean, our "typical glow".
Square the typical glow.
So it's 40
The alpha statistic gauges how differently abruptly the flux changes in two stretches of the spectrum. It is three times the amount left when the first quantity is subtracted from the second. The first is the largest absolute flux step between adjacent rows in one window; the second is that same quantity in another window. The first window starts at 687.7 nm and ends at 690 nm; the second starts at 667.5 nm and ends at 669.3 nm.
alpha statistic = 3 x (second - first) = 2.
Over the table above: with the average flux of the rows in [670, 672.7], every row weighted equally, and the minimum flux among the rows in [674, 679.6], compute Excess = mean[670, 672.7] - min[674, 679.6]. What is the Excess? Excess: 2.8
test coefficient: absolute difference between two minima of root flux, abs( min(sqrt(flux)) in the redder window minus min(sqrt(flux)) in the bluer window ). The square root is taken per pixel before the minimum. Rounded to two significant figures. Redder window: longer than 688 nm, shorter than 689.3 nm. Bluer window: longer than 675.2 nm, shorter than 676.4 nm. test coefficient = 0.25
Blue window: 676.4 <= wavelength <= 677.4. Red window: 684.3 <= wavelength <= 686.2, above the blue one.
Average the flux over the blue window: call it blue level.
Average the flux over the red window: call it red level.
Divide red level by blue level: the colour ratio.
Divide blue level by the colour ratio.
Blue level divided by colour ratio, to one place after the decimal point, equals 7.5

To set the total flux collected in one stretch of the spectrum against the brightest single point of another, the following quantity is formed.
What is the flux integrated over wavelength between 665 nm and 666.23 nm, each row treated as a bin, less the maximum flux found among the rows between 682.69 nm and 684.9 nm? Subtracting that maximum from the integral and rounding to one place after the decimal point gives 1.3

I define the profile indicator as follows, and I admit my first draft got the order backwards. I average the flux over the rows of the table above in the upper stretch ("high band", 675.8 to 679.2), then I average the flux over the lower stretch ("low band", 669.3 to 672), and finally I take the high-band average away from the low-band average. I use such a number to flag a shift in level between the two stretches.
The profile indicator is 1.4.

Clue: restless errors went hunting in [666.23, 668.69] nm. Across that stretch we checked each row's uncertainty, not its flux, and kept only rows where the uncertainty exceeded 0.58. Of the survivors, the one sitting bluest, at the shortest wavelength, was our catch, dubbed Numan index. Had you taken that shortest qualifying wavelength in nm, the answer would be 666.383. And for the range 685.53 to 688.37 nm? 686.948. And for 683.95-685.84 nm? 684.107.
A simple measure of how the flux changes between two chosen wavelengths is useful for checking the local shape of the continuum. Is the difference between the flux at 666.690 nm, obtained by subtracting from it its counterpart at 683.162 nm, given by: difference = 2.1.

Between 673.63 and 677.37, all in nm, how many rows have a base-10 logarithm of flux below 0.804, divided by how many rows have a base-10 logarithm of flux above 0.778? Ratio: 1.2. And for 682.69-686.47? 1.8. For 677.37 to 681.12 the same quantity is 0.7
